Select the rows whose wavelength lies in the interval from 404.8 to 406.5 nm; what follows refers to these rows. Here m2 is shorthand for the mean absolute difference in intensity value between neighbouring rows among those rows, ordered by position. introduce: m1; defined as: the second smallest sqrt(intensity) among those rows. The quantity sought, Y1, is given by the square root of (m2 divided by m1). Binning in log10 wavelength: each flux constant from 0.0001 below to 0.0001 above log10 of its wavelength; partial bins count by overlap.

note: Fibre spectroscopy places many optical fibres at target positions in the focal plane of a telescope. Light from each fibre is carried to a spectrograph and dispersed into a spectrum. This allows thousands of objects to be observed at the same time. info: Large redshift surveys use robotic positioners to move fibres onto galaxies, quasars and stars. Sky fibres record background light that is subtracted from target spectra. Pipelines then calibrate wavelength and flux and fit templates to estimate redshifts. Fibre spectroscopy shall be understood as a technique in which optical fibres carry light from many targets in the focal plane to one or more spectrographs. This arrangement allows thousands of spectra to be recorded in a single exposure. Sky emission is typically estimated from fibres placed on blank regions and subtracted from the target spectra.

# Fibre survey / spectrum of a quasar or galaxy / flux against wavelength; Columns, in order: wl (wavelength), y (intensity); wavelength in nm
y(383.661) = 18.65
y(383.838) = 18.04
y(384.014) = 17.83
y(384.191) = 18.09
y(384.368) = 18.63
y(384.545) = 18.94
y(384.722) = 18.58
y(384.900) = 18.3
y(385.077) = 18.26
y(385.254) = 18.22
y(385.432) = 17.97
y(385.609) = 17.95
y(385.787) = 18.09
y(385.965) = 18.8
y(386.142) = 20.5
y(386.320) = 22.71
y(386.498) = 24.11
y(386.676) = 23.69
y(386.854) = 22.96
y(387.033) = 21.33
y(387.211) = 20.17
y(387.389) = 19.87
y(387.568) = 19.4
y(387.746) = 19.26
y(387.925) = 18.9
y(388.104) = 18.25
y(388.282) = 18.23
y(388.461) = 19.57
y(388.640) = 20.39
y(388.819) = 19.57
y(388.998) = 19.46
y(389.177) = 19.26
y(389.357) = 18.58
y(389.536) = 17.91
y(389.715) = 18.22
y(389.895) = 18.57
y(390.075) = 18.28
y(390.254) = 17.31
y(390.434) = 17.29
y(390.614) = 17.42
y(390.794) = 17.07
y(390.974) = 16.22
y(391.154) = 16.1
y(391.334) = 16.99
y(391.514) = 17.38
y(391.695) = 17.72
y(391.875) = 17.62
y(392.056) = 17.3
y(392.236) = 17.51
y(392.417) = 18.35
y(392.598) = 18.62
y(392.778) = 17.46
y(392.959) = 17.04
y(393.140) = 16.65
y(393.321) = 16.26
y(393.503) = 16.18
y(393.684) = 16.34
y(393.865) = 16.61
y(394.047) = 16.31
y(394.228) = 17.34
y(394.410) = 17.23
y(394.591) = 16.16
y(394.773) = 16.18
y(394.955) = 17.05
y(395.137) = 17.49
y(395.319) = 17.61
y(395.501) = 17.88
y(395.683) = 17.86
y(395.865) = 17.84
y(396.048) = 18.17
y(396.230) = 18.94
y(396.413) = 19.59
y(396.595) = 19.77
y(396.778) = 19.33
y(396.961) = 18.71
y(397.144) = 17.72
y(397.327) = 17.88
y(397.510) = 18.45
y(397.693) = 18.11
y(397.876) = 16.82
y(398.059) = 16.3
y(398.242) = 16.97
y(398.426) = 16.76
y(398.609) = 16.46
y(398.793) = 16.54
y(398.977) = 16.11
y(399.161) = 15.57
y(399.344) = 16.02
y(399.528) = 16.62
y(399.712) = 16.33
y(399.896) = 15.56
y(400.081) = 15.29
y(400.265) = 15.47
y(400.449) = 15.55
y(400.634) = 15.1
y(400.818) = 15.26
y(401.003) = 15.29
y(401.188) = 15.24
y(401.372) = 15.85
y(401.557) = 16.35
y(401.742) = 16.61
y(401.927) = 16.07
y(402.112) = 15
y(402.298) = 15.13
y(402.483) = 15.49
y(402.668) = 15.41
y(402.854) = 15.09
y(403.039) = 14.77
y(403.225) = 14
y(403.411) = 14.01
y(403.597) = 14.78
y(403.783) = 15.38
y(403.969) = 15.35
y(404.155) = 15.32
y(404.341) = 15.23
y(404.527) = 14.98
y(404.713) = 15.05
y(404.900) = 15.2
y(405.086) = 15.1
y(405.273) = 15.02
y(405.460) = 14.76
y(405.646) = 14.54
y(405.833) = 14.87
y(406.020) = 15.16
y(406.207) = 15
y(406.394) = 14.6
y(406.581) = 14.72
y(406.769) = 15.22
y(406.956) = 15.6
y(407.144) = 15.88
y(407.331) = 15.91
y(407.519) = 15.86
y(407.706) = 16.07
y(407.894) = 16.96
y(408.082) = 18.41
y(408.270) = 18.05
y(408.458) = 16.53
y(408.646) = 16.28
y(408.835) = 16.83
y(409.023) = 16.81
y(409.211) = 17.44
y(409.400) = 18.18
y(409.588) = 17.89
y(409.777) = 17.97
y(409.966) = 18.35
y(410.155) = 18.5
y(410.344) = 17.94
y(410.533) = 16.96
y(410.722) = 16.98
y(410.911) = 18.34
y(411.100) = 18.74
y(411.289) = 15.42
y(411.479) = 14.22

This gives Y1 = 0.25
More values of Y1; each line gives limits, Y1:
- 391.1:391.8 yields 0.36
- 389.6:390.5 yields 0.31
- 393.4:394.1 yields 0.25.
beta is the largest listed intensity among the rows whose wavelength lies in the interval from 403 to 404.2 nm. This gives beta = 15.38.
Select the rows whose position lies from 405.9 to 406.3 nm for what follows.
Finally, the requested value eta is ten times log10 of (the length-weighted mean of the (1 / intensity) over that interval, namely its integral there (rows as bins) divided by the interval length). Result -11.8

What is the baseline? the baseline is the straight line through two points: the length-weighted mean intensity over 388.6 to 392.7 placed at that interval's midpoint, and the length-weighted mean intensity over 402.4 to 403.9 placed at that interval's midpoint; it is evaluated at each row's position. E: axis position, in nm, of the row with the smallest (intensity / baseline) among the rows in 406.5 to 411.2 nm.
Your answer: 406.581 nm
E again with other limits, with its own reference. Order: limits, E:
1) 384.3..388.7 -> 385.432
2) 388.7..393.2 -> 391.154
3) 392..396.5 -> 393.503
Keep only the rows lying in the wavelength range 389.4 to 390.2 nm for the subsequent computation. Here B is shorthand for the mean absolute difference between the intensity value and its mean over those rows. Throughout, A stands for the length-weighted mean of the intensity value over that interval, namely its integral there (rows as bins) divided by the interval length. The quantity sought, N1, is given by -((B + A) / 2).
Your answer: -9.2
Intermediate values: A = 18.2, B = 0.2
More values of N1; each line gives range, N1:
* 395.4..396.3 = -9.2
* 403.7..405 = -7.7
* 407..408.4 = -8.8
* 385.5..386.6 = -11.2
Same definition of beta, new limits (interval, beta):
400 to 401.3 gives 15.55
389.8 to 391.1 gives 18.57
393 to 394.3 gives 17.34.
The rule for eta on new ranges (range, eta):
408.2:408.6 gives -12.3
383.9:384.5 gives -12.6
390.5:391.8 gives -12.3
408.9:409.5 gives -12.4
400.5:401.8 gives -11.9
